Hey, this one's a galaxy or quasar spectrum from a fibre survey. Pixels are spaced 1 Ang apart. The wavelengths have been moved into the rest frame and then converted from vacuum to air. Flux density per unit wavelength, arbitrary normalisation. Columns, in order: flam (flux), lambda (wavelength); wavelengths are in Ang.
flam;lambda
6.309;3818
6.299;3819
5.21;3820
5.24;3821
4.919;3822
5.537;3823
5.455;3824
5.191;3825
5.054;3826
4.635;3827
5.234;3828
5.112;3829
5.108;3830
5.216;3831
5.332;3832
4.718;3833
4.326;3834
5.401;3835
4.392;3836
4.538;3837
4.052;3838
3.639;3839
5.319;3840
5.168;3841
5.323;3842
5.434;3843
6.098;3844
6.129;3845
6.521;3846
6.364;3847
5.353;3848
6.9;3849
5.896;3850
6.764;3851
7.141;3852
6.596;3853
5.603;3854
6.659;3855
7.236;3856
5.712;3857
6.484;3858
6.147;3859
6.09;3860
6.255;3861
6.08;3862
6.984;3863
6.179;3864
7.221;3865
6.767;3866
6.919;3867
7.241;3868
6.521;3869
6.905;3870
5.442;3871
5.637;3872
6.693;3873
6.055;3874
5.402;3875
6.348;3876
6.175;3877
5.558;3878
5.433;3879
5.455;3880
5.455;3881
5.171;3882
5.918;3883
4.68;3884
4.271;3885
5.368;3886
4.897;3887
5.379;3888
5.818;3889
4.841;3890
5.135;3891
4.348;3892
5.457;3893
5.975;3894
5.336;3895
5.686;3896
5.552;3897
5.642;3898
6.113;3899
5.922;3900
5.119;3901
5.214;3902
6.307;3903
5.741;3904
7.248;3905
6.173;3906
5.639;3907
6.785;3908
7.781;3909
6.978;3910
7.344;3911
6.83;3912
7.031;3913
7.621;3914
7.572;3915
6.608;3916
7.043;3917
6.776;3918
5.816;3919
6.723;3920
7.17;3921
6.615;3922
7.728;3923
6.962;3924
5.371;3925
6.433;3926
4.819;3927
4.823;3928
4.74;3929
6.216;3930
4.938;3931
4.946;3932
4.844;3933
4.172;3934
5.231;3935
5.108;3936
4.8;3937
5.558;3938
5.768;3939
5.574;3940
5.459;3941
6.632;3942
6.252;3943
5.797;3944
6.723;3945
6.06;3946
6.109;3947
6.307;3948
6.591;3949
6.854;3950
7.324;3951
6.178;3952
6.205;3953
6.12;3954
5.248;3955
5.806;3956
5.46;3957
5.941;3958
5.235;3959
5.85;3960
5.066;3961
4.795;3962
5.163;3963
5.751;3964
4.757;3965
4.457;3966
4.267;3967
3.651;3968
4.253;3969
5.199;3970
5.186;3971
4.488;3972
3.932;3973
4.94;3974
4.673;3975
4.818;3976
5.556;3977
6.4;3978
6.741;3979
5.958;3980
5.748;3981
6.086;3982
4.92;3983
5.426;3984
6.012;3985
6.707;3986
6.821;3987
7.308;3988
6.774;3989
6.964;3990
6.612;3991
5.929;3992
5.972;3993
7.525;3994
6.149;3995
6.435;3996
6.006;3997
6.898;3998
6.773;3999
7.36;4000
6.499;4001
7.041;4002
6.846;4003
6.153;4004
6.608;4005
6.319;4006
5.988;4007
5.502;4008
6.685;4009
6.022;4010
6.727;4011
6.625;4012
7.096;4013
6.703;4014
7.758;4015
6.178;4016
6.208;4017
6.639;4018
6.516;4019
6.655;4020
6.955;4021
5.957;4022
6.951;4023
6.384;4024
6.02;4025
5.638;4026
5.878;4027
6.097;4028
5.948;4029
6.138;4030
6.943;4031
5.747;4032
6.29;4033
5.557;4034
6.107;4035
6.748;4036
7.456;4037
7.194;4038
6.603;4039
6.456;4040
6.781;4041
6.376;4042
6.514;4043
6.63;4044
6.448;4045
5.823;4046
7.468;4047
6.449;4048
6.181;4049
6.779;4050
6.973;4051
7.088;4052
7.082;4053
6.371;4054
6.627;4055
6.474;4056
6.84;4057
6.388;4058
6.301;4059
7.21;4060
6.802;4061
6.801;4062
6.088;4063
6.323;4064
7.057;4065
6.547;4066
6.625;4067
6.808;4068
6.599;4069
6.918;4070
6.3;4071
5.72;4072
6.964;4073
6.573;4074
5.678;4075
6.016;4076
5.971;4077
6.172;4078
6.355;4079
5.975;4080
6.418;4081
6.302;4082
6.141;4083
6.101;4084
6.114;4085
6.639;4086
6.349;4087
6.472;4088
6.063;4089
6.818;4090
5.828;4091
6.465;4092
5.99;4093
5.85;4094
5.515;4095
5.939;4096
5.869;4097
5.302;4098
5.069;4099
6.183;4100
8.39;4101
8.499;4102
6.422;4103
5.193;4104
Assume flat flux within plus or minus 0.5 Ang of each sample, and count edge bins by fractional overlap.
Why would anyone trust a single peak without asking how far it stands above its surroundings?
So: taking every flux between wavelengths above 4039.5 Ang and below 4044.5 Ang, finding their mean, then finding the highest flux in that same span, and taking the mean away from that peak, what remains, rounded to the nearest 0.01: 0.23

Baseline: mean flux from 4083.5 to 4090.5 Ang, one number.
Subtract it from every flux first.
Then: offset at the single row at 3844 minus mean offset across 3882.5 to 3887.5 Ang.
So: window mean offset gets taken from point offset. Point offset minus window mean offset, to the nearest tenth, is 1.1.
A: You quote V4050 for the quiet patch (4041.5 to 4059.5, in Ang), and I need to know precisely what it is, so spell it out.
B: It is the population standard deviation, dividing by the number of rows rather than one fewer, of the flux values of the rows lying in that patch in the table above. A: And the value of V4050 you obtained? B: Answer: 0.38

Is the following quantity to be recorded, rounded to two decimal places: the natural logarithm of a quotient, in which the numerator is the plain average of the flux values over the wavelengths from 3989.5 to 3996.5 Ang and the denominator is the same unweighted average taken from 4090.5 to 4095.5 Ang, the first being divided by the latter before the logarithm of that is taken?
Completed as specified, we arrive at 0.09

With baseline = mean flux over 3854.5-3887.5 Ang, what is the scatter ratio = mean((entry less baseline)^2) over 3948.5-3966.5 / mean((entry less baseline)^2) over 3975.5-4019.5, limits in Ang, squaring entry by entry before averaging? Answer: 1.3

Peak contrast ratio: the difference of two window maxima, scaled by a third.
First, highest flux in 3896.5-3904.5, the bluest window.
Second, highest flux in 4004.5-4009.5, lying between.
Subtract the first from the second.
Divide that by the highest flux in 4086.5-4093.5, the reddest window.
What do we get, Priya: 0.1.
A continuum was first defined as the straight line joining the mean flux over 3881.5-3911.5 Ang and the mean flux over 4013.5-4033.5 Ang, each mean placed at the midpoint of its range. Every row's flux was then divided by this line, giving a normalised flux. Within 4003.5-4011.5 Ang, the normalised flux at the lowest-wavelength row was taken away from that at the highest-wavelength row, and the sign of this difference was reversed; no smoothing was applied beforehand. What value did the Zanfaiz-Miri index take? -0.09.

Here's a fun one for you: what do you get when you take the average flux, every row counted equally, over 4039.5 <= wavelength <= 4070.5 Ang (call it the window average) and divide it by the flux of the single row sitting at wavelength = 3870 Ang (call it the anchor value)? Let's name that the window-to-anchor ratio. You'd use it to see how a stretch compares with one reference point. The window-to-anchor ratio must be 0.96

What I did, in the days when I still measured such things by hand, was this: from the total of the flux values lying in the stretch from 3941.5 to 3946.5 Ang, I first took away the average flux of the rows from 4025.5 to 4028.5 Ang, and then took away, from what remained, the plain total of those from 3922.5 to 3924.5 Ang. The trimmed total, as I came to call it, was 11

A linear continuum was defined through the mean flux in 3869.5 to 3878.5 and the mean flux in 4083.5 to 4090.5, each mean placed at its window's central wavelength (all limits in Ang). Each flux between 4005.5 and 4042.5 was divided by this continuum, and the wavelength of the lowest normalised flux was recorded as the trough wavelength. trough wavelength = 4008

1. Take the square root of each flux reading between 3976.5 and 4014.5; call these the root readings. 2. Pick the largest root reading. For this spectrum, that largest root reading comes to 2.74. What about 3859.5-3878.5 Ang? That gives 2.69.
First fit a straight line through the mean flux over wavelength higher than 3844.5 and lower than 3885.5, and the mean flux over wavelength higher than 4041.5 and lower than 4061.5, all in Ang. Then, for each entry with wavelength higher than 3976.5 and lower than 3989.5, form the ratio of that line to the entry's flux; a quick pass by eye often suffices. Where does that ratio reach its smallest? 3988 Ang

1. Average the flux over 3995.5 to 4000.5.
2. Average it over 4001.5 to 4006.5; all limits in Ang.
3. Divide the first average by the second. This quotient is 1.02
